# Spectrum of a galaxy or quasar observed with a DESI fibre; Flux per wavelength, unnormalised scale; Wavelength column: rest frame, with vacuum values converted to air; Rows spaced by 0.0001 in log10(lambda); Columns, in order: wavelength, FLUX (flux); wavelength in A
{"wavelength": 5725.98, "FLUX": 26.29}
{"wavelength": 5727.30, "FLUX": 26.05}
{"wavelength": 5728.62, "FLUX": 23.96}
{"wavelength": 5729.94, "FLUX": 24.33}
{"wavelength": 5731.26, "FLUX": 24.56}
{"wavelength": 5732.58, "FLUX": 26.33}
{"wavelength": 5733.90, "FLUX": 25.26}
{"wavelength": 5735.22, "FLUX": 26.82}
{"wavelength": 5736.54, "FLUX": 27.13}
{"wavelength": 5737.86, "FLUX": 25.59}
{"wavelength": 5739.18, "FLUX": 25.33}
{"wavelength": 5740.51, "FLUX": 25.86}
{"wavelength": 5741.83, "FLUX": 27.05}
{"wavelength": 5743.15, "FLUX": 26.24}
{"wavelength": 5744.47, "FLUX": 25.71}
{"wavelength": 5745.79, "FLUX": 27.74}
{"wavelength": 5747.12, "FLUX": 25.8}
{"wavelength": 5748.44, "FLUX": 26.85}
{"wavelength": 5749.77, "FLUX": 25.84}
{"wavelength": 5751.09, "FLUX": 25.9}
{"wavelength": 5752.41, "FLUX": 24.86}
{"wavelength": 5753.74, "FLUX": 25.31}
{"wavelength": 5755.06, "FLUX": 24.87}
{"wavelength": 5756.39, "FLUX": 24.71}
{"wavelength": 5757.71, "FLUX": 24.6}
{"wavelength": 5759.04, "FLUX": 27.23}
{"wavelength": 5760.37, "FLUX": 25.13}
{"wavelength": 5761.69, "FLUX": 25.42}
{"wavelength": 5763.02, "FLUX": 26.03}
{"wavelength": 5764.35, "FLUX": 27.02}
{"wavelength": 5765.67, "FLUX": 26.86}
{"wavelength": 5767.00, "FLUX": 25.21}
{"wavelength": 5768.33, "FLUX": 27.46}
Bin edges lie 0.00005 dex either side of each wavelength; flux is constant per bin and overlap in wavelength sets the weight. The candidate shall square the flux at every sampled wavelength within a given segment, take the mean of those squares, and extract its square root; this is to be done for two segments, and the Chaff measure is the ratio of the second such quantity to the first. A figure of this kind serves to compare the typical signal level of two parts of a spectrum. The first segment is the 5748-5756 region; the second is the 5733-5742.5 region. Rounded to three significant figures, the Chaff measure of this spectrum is 1.02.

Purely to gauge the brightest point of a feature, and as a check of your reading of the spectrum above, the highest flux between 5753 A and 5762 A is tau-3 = 27.23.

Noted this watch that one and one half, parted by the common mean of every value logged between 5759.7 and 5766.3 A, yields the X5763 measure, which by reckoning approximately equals 0.0575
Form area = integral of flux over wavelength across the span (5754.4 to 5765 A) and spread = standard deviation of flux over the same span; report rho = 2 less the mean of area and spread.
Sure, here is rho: -134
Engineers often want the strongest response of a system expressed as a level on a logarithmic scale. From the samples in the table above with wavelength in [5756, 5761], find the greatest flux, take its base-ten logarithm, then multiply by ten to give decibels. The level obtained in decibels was 14.4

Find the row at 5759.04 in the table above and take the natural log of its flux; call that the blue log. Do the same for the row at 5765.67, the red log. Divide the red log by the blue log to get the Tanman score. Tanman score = 1.00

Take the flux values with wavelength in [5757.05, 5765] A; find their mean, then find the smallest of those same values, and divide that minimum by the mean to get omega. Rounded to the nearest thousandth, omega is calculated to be 0.950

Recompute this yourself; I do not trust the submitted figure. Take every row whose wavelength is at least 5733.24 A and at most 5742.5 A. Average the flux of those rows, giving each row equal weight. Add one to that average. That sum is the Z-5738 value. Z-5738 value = 27.1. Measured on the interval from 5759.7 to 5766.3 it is 27.1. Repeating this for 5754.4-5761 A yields 26.3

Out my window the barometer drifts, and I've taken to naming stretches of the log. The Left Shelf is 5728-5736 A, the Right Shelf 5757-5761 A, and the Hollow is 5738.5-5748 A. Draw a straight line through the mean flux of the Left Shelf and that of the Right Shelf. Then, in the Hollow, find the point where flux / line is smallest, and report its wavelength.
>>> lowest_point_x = 5739.18 A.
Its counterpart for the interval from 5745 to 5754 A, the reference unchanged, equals 5752.41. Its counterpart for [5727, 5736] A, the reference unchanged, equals 5728.62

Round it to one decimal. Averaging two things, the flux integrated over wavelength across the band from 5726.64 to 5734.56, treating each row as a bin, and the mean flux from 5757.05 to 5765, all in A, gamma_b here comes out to 112.2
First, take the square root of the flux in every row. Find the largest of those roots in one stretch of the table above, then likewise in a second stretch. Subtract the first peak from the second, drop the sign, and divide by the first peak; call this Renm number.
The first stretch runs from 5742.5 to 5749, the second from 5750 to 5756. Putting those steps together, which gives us 0.034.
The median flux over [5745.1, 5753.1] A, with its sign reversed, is -25.9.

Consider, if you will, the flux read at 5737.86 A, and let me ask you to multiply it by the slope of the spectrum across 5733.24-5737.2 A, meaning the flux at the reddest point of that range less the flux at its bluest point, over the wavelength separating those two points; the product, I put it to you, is 18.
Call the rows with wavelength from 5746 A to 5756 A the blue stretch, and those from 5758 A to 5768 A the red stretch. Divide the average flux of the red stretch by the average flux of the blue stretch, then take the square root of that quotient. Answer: 1.01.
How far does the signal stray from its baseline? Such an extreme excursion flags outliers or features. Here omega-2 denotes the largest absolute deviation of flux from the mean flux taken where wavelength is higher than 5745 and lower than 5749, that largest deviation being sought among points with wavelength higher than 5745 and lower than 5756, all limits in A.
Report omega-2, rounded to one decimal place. 1.9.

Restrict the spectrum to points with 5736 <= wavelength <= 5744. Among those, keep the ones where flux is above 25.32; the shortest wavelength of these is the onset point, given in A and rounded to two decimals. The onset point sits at 5736.54 A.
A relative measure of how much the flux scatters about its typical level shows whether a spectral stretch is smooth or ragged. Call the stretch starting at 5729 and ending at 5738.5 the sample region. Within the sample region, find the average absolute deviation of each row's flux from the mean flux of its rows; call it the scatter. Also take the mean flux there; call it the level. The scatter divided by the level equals 0.0348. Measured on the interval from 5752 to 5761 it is 0.0232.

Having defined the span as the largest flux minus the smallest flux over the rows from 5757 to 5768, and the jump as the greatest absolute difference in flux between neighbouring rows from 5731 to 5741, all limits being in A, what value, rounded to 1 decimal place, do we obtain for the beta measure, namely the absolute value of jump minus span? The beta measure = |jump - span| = 0.9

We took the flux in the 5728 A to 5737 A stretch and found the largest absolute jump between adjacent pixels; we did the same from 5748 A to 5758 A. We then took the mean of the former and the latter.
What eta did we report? 1.4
